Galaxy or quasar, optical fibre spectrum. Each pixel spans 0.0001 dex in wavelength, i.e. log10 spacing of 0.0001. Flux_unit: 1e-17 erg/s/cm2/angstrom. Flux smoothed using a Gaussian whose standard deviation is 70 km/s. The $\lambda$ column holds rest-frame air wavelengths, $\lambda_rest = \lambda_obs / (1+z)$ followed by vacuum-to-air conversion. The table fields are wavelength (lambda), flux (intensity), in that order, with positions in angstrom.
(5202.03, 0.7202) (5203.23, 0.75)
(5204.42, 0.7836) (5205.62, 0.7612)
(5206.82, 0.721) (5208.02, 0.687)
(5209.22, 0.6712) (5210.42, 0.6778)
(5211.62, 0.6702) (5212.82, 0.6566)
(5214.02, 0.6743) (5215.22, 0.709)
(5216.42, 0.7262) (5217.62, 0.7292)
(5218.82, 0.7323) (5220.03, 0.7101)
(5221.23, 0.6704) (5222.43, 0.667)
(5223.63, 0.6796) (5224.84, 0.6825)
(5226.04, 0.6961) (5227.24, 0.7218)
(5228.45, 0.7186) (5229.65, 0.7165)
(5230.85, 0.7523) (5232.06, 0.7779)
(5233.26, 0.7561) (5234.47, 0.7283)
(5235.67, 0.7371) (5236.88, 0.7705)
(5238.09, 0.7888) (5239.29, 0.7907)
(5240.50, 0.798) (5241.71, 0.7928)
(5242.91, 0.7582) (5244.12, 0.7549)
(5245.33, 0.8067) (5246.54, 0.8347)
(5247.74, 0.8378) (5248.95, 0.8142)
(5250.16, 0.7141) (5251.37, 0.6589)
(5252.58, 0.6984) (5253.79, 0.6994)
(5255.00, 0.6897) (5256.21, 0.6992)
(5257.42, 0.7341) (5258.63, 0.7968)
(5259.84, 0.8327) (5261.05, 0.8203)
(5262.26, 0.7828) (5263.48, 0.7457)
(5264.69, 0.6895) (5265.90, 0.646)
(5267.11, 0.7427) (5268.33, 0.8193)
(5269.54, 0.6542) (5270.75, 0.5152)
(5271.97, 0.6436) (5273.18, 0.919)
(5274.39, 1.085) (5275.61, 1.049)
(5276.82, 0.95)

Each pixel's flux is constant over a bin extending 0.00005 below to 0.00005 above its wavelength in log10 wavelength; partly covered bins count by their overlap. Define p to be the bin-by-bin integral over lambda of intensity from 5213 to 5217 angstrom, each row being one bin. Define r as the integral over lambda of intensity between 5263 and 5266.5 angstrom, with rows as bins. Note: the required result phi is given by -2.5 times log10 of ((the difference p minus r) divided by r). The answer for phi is 2.04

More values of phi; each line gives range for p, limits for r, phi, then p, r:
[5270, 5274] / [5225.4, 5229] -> 2.36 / 2.85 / 2.6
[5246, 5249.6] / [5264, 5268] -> 3.03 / 2.98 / 2.8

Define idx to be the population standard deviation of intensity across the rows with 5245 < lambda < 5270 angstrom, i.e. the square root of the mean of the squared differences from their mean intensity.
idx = 0.06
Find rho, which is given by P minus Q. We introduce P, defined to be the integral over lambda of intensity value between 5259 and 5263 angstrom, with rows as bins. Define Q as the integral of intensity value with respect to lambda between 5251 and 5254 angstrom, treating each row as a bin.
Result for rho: 1.18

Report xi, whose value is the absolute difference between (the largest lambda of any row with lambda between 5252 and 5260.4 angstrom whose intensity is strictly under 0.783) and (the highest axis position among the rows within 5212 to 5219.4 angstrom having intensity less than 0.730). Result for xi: 39.8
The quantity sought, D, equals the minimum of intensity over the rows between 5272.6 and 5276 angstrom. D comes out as 0.919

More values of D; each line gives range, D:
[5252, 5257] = 0.6897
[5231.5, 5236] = 0.7283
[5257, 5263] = 0.7341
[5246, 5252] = 0.6589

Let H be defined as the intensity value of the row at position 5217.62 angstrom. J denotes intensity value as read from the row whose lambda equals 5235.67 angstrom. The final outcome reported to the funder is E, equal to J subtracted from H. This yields -0.008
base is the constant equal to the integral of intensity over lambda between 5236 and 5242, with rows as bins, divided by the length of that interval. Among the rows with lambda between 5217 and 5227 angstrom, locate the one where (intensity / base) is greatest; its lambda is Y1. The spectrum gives 5218.82 angstrom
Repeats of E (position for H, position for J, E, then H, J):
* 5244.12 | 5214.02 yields 0.081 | 0.7549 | 0.6743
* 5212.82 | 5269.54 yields 0.002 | 0.6566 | 0.6542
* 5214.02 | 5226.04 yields -0.022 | 0.6743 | 0.6961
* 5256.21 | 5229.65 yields -0.017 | 0.6992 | 0.7165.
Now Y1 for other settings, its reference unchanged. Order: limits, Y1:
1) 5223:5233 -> 5232.06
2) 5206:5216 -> 5206.82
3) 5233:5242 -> 5240.50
